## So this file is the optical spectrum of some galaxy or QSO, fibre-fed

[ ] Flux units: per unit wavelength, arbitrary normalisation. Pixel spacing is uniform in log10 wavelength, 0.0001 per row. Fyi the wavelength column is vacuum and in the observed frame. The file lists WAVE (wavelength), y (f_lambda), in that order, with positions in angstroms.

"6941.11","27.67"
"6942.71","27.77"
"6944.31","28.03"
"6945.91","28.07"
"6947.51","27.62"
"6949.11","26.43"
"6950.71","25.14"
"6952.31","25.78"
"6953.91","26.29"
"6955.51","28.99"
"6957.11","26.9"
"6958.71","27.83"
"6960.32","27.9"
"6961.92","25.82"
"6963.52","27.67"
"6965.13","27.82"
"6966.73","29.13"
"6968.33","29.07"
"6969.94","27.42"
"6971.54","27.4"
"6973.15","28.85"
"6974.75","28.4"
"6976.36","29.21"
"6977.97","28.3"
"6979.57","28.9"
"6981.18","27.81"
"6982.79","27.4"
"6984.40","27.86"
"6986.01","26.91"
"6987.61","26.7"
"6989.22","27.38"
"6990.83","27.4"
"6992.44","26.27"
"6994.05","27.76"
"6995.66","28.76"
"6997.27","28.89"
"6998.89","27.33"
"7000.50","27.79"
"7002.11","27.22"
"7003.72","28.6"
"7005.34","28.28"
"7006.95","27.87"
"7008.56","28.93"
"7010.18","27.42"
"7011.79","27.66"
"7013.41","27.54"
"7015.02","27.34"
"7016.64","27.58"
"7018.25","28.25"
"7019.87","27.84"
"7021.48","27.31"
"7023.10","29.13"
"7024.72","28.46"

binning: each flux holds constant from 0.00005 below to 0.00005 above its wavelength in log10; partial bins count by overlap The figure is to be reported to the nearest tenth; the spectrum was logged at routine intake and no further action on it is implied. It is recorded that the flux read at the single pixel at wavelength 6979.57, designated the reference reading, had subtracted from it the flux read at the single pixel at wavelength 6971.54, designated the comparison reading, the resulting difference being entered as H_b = 1.5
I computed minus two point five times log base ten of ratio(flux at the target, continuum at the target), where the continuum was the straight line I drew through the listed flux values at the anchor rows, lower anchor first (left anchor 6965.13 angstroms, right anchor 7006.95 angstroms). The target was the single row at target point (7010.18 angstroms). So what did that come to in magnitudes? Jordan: 0.018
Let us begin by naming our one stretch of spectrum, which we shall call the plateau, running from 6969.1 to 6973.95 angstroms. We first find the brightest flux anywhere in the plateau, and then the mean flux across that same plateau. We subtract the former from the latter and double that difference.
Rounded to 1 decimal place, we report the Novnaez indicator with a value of -1.9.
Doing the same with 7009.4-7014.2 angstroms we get -0.2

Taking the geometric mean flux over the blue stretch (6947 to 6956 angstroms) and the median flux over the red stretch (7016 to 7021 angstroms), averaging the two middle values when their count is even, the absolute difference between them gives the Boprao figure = 1.2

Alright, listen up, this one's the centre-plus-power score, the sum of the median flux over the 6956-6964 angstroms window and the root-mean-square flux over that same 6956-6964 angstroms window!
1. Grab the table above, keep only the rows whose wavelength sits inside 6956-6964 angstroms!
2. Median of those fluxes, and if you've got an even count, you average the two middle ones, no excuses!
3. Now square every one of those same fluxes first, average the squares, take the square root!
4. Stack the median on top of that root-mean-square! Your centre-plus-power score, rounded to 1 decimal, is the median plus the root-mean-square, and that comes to 54.9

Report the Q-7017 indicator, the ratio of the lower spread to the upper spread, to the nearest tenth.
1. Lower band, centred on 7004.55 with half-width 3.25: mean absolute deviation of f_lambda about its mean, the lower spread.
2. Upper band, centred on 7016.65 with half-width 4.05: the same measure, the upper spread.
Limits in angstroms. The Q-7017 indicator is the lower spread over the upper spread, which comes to 1.7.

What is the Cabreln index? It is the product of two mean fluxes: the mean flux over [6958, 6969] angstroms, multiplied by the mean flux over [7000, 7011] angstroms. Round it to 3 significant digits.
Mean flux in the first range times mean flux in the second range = 781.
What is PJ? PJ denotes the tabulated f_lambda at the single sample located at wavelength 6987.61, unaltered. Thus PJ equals 26.7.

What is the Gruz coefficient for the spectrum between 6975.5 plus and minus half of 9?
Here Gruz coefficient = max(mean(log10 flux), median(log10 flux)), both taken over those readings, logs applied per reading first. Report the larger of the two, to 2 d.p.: 1.46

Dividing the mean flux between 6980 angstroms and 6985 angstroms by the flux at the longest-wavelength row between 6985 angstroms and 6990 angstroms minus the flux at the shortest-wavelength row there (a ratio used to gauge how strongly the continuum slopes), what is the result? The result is 59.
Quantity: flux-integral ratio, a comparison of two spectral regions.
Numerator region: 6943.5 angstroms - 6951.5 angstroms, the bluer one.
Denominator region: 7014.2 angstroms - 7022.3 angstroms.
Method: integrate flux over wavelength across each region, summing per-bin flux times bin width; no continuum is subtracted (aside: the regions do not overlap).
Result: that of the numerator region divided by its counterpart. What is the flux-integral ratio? 0.97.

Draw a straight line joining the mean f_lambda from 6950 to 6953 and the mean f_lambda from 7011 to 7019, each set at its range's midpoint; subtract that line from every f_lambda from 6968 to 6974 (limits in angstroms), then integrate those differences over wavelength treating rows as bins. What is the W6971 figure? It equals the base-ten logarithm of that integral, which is 1.1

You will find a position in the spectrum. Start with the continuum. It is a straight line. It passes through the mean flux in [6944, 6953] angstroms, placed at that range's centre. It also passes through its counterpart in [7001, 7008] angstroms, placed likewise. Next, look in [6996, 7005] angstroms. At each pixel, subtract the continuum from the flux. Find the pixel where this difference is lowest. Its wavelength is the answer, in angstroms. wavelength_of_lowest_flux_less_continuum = 7002.11 angstroms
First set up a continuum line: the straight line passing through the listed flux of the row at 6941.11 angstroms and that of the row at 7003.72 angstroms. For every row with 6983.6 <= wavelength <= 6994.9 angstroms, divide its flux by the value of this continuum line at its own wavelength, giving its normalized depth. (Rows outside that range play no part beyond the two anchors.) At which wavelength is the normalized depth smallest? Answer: 6992.44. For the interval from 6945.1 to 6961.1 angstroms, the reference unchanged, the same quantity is 6950.71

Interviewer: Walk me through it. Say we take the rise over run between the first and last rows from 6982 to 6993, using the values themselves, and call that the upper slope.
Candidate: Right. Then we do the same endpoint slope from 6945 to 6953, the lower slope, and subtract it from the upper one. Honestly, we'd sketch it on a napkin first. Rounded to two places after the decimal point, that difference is 0.24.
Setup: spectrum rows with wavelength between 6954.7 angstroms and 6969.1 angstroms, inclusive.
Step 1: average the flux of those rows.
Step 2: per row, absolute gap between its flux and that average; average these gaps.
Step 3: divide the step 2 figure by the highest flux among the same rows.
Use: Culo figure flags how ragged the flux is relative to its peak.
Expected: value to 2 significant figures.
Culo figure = 0.027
